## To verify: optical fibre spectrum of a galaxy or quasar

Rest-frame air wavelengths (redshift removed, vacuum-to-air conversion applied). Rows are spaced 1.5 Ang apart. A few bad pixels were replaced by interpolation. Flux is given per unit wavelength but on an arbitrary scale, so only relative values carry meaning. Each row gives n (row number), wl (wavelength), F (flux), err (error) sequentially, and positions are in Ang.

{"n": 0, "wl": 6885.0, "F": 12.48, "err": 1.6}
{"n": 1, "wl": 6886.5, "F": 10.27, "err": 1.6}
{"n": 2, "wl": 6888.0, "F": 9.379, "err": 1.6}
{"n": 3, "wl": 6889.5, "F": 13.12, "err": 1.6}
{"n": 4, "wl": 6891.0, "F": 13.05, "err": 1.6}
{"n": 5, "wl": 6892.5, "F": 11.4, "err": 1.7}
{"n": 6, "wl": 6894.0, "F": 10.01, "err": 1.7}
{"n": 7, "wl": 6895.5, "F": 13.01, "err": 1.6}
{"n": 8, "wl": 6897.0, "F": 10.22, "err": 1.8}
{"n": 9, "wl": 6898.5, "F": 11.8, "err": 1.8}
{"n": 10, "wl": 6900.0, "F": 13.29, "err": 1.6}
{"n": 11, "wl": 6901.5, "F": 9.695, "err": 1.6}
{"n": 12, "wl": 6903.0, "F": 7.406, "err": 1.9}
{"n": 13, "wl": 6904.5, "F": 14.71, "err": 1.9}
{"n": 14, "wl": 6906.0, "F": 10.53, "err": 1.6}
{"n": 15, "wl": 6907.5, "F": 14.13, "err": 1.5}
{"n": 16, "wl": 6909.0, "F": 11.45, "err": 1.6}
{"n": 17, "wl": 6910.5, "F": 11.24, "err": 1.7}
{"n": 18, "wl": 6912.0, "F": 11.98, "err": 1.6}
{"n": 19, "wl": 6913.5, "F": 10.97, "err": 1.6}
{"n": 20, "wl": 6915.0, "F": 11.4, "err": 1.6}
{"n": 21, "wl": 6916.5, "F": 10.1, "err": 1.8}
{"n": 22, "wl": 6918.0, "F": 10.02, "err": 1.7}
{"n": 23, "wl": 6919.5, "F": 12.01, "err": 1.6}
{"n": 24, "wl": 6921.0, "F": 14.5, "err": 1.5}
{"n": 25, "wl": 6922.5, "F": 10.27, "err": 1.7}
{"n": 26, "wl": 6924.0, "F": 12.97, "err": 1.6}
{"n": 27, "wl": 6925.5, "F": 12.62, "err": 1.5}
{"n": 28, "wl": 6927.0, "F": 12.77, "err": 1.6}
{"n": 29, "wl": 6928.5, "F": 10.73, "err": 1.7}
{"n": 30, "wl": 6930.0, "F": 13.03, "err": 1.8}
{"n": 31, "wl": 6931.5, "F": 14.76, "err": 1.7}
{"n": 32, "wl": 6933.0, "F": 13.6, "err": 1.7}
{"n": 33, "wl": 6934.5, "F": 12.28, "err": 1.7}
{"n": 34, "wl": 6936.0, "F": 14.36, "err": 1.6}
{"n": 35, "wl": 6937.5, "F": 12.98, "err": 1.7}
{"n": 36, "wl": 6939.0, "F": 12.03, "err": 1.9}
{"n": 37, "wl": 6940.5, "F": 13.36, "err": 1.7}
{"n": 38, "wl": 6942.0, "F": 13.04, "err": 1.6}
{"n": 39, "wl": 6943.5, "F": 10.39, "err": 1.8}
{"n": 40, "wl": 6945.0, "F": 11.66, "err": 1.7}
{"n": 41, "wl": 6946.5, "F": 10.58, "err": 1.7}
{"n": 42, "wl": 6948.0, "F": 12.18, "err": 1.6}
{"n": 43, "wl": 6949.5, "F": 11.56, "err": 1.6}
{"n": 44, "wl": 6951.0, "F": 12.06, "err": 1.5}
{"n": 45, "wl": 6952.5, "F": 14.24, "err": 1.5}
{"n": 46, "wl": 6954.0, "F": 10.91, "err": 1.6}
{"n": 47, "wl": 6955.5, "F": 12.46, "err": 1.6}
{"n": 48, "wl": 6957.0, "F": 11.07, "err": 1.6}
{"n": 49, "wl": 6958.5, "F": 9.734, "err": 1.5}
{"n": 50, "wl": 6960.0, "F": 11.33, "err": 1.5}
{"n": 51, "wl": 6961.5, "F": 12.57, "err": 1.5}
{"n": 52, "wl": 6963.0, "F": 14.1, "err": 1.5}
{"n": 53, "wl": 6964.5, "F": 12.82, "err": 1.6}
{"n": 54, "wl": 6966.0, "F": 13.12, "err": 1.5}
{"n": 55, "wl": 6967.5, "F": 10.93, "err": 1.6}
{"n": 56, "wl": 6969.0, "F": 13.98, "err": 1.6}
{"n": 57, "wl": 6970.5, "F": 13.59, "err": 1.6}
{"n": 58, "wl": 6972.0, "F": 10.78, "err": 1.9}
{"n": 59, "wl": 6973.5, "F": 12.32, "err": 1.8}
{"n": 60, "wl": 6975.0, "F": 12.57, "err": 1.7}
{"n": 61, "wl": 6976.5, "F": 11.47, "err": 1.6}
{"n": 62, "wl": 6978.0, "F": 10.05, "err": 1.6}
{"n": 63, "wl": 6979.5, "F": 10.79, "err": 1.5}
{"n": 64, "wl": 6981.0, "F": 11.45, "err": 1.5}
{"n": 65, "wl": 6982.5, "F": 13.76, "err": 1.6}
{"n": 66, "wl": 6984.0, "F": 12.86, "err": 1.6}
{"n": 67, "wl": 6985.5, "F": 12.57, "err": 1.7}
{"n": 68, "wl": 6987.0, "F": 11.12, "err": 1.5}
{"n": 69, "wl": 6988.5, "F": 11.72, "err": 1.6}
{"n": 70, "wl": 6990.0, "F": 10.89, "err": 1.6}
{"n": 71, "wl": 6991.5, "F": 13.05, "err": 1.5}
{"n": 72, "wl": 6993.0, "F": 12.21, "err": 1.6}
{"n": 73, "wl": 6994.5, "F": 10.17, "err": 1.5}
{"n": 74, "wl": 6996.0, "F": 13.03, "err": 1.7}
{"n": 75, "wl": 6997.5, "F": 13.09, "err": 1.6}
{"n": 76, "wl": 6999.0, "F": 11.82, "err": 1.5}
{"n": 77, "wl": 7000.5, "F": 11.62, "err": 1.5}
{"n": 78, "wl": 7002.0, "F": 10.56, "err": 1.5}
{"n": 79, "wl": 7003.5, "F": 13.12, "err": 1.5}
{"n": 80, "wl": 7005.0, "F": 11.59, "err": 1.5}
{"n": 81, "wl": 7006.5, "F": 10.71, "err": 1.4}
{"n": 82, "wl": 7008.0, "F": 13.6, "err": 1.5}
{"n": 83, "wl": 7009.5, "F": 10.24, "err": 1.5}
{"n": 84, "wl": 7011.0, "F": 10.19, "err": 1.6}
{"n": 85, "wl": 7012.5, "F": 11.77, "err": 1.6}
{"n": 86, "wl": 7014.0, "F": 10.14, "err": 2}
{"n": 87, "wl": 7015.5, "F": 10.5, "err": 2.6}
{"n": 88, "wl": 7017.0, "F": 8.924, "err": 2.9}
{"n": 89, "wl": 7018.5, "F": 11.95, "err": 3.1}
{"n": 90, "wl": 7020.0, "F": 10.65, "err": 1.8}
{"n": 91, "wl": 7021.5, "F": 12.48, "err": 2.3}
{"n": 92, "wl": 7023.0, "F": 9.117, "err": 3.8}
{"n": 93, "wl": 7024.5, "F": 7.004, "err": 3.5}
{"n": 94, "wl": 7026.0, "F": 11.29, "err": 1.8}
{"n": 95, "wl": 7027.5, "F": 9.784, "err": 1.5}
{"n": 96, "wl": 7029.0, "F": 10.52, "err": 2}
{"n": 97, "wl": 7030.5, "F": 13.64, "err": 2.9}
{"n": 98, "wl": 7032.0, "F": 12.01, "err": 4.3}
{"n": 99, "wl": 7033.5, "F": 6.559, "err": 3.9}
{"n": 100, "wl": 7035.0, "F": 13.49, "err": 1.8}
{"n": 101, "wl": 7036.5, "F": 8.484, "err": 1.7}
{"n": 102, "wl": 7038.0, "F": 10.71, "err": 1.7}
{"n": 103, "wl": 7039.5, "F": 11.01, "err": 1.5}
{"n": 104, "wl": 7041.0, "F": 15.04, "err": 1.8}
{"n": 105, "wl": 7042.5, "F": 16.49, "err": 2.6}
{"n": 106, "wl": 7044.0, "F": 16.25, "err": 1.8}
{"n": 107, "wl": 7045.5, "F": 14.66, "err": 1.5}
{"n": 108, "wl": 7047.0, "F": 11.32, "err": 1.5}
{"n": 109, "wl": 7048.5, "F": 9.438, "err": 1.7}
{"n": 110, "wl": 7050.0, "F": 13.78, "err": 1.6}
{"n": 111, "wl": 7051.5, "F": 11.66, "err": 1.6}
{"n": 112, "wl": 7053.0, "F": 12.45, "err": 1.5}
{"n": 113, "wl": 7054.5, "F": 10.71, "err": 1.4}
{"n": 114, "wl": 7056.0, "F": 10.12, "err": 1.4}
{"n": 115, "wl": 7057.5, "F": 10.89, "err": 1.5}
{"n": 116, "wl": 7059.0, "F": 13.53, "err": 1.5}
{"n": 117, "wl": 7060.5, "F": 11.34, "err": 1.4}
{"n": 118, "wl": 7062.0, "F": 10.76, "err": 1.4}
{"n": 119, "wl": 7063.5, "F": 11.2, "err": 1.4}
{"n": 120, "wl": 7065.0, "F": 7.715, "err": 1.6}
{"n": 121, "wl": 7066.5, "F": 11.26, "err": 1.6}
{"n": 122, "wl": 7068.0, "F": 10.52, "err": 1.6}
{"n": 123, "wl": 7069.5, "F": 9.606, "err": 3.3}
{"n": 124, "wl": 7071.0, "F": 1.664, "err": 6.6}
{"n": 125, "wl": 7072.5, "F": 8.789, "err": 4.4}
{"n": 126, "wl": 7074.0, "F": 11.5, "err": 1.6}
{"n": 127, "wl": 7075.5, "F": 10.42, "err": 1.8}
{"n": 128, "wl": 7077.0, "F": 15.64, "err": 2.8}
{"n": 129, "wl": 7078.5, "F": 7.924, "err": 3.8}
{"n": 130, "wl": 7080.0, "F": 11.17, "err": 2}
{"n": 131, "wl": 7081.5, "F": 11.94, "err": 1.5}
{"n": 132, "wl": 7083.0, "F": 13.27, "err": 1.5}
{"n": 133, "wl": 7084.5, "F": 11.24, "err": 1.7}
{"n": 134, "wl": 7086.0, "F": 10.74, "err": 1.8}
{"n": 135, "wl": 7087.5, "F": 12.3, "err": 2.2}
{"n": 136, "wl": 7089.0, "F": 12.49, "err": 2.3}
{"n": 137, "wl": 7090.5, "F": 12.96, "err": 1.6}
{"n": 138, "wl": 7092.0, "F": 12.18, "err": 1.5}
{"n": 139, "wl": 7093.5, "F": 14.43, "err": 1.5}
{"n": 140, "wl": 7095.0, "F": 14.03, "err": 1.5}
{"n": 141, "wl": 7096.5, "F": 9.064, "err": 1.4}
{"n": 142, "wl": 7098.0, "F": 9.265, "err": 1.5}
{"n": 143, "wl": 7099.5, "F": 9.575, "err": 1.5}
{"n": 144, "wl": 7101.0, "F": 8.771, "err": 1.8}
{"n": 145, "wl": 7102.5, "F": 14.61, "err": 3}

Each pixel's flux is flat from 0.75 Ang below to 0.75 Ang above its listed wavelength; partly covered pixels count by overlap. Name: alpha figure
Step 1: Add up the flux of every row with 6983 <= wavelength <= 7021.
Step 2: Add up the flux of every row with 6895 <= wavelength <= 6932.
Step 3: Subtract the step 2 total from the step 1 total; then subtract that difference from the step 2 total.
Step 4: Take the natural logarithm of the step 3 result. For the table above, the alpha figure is 5.71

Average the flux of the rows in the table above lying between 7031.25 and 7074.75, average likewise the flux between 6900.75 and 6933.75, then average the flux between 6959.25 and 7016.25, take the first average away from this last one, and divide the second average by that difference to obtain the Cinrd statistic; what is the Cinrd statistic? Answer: 16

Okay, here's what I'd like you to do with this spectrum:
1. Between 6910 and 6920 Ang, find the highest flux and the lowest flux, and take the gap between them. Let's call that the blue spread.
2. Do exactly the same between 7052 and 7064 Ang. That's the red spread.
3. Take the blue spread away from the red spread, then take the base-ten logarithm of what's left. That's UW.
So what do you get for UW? 0.15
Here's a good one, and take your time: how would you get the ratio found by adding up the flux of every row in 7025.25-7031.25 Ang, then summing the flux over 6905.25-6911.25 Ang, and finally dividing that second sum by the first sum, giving 1.05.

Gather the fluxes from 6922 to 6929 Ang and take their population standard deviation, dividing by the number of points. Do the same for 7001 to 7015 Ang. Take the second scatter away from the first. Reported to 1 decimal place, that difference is -0.1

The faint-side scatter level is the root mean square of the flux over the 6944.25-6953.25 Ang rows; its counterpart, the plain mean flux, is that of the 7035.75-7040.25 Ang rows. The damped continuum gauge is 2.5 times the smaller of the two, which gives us 25.2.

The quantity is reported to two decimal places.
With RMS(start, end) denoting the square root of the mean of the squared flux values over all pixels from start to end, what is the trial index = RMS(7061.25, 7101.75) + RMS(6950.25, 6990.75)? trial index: 23.18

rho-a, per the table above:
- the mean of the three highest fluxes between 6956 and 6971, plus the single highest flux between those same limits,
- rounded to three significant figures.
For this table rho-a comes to 28.0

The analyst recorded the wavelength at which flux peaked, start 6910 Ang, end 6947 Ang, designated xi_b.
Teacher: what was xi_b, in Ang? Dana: 6931.5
